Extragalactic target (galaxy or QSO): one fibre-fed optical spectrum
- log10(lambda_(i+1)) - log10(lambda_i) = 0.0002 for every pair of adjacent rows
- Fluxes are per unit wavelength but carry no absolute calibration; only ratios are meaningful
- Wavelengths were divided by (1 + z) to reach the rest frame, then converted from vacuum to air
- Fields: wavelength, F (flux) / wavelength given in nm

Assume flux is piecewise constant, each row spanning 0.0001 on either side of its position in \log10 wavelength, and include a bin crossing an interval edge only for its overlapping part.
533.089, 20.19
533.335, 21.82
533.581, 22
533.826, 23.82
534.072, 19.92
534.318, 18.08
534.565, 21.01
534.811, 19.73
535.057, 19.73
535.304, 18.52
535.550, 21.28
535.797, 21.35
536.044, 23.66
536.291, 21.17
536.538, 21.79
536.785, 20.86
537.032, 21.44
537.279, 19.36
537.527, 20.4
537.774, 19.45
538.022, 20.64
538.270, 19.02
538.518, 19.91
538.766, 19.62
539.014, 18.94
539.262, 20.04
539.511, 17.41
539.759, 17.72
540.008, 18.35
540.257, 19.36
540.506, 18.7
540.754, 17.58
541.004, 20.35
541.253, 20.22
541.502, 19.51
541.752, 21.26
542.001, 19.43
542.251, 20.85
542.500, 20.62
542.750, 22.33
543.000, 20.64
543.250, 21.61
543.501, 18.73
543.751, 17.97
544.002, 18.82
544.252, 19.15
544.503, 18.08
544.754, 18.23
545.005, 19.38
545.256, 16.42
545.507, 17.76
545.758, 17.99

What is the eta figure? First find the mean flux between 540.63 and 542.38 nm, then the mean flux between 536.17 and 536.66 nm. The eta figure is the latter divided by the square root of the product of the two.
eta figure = 1.04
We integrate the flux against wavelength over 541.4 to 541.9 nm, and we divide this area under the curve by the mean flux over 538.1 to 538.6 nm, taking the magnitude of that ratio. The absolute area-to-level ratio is 0.52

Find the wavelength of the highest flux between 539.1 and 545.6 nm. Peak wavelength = 542.750 nm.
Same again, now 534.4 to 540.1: 536.044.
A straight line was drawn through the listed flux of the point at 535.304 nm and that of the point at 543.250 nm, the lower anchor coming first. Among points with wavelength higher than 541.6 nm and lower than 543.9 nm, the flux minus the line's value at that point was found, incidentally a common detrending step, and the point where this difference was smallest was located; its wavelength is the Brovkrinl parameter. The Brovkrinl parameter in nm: 543.751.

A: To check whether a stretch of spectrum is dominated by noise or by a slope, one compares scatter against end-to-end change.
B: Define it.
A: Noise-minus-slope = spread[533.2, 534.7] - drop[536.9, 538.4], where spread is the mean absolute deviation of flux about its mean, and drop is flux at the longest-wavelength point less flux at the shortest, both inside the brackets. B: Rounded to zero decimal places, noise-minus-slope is 4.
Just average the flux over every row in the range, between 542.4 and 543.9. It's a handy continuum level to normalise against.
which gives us 20.3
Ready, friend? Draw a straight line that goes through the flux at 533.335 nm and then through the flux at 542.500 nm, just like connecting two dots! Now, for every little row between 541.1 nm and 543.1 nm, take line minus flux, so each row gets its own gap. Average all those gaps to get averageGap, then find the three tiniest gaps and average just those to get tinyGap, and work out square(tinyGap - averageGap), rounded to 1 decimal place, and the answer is 0.8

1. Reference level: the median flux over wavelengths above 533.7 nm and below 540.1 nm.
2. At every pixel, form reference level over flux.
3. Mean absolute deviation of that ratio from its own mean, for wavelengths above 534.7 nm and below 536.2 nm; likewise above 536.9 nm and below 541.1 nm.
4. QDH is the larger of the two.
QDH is 0.0640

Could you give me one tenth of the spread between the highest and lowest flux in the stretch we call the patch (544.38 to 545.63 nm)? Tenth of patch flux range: 0.296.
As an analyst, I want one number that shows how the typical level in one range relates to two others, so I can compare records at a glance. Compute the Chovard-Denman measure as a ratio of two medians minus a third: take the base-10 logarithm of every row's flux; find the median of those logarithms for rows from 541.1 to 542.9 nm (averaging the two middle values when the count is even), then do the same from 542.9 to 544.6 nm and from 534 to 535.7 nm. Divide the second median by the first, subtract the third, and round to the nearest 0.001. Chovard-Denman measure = -0.325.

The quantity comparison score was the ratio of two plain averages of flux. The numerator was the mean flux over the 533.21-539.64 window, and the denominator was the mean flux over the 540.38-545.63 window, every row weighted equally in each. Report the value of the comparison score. 1.05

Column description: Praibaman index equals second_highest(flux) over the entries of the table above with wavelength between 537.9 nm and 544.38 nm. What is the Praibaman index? 21.61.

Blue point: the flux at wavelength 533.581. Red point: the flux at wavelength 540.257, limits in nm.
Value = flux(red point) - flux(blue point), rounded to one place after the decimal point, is -2.6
